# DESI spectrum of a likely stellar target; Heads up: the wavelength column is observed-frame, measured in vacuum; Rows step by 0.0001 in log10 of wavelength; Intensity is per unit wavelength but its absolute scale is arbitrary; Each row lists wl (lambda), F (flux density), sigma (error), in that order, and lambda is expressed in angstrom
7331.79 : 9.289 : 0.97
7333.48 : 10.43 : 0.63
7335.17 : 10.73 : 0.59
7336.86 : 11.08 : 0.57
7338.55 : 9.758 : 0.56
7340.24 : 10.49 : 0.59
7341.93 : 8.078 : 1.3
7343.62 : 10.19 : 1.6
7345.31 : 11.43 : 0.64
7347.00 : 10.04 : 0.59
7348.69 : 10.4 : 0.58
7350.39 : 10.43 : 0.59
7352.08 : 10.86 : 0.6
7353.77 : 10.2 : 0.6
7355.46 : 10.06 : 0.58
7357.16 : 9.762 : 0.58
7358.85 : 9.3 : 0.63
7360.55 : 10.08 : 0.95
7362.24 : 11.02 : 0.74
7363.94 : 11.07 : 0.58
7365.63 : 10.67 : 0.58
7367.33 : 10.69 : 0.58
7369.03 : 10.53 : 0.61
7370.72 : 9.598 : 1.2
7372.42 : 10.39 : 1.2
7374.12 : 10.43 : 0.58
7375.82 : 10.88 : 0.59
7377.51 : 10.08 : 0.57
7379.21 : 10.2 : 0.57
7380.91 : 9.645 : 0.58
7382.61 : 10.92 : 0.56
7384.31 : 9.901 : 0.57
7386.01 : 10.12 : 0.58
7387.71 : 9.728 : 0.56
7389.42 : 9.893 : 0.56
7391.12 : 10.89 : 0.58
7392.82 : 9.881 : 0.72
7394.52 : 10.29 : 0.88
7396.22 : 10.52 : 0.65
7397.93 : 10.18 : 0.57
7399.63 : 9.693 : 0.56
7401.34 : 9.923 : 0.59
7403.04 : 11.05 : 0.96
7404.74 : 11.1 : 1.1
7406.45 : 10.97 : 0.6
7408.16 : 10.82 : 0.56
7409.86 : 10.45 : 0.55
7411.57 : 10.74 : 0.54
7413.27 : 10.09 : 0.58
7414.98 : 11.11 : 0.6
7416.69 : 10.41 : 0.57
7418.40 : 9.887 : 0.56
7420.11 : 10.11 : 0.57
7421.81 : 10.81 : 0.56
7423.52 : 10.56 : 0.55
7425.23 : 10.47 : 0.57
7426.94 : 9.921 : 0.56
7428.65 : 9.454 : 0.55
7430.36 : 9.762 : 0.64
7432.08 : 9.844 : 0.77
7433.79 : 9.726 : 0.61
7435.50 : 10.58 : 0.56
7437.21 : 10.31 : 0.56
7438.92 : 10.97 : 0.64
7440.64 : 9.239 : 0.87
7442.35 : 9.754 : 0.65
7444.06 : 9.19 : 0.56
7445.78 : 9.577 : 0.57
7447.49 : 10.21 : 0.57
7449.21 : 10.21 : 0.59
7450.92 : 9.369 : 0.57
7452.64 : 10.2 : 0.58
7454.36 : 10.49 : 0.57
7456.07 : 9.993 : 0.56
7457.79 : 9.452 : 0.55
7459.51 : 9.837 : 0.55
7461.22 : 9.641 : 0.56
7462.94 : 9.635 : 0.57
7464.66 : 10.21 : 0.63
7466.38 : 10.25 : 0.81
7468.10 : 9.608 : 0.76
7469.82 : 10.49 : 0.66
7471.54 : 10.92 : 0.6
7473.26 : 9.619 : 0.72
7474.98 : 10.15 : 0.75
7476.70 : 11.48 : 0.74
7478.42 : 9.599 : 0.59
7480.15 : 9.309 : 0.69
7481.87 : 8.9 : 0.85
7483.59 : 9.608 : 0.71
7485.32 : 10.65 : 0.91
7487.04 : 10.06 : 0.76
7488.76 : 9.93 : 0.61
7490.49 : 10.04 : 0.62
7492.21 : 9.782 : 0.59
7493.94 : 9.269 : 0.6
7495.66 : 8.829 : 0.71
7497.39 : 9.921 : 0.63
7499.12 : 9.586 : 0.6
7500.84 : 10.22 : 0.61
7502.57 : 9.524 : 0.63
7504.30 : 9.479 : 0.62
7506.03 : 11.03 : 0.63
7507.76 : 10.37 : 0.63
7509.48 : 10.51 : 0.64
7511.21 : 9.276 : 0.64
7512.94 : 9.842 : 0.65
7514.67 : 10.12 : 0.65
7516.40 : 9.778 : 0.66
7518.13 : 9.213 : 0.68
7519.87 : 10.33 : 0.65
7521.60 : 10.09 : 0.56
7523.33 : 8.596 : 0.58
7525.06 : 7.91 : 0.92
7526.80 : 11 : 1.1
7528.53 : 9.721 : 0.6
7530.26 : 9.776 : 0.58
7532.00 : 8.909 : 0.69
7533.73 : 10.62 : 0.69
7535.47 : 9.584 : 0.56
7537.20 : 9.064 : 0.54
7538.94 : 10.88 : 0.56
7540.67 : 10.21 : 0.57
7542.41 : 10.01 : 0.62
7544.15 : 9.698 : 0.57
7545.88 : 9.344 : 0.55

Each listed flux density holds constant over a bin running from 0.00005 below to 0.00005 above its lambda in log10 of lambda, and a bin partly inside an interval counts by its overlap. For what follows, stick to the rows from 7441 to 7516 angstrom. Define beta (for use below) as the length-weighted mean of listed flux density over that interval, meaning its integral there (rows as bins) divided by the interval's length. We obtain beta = 9.9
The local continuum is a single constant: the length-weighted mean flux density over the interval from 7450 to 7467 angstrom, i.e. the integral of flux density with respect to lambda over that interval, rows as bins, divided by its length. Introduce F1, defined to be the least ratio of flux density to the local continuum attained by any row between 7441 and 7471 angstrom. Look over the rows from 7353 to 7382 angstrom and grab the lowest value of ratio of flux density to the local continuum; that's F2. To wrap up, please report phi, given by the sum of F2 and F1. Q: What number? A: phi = 1.87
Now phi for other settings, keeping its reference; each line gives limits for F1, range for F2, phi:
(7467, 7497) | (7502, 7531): 1.69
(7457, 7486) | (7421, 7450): 1.83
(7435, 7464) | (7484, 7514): 1.82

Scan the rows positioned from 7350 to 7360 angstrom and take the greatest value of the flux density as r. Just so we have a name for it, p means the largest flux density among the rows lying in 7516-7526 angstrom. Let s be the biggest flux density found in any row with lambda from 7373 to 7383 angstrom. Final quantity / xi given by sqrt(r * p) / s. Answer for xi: 0.970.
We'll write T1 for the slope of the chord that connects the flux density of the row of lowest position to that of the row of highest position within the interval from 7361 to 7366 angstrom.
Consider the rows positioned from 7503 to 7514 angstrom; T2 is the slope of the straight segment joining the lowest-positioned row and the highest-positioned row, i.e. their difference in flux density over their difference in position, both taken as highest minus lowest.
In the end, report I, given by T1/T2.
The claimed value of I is -2.5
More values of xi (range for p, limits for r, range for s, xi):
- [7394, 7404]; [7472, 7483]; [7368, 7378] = 1.035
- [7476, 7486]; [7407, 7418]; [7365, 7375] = 1.056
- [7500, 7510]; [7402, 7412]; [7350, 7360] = 1.019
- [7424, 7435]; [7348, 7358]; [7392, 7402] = 1.014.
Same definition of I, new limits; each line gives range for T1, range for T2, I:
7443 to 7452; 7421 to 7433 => -0.3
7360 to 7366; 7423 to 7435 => -1.4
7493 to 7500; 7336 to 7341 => -0.4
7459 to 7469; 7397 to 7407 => -0.3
